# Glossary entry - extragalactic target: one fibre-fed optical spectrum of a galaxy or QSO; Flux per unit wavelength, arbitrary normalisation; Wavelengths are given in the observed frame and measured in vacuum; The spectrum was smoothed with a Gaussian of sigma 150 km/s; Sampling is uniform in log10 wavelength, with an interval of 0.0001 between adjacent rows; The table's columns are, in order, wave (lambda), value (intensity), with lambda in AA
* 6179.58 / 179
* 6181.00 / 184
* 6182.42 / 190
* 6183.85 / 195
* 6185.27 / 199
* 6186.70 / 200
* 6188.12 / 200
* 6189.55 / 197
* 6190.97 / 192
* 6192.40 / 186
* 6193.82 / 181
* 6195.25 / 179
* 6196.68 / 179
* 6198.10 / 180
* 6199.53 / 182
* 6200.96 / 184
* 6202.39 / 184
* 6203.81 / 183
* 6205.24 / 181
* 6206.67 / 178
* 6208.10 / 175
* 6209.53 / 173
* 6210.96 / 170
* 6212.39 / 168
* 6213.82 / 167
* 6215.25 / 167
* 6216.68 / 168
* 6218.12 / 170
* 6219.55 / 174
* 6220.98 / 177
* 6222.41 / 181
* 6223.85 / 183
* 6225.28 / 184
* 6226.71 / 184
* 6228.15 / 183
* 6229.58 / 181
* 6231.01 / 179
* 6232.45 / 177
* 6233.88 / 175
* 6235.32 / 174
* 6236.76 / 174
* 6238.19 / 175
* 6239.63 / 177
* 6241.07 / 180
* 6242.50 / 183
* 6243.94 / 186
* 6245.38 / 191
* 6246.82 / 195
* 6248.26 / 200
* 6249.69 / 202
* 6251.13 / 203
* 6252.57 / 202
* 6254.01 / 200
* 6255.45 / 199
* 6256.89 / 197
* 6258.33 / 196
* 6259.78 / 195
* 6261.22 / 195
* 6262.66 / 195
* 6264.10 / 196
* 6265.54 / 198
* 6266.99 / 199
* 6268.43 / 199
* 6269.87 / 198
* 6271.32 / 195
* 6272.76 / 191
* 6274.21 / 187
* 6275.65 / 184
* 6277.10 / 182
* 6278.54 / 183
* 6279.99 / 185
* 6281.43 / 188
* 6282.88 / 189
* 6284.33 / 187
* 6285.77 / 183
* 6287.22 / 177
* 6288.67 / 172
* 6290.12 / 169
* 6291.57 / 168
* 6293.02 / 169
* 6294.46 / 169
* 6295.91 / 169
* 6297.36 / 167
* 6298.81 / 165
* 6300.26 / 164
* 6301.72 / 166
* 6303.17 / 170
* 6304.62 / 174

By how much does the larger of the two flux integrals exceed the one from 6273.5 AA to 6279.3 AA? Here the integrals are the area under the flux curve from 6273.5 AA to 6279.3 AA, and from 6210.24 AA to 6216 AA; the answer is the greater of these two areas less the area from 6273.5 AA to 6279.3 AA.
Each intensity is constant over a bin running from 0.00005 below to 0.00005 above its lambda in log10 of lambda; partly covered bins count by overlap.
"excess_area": 0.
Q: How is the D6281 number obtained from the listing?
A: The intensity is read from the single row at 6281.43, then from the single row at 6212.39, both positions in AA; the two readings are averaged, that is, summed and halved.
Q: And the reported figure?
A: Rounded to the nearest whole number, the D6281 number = 178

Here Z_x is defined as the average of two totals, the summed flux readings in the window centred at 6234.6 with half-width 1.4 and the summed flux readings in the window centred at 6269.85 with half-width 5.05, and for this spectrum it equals 858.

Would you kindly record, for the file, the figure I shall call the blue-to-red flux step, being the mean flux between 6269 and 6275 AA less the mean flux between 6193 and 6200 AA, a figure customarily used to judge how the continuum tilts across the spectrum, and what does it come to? 13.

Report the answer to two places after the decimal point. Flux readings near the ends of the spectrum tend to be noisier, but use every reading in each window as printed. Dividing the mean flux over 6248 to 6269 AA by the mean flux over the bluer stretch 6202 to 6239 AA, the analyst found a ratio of 1.13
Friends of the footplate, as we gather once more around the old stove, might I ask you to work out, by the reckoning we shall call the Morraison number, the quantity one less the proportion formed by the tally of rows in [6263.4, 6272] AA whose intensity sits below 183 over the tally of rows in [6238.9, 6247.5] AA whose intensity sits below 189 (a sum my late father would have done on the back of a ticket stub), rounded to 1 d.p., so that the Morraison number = 1.0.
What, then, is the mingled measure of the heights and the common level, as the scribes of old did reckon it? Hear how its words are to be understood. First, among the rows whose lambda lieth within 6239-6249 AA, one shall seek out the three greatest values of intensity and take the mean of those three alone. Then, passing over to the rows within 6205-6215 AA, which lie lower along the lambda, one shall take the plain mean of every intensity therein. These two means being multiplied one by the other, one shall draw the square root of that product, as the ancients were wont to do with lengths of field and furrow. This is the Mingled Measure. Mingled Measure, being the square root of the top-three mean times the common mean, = 184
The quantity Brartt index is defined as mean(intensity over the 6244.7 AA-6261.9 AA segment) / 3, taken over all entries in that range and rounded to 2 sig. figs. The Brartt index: 66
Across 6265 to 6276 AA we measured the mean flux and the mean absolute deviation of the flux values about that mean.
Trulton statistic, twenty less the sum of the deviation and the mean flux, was -179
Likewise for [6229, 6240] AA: -158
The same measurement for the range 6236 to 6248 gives -169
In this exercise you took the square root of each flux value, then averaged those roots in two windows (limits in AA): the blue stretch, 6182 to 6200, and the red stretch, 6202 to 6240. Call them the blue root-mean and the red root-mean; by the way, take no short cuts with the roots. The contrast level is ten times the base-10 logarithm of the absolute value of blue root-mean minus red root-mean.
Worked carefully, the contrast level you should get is -3.2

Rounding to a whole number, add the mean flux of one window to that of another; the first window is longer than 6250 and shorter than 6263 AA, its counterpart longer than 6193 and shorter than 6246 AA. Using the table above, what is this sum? 376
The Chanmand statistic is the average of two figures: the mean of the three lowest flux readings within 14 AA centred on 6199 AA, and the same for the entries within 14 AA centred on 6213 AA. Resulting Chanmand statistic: 173.3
